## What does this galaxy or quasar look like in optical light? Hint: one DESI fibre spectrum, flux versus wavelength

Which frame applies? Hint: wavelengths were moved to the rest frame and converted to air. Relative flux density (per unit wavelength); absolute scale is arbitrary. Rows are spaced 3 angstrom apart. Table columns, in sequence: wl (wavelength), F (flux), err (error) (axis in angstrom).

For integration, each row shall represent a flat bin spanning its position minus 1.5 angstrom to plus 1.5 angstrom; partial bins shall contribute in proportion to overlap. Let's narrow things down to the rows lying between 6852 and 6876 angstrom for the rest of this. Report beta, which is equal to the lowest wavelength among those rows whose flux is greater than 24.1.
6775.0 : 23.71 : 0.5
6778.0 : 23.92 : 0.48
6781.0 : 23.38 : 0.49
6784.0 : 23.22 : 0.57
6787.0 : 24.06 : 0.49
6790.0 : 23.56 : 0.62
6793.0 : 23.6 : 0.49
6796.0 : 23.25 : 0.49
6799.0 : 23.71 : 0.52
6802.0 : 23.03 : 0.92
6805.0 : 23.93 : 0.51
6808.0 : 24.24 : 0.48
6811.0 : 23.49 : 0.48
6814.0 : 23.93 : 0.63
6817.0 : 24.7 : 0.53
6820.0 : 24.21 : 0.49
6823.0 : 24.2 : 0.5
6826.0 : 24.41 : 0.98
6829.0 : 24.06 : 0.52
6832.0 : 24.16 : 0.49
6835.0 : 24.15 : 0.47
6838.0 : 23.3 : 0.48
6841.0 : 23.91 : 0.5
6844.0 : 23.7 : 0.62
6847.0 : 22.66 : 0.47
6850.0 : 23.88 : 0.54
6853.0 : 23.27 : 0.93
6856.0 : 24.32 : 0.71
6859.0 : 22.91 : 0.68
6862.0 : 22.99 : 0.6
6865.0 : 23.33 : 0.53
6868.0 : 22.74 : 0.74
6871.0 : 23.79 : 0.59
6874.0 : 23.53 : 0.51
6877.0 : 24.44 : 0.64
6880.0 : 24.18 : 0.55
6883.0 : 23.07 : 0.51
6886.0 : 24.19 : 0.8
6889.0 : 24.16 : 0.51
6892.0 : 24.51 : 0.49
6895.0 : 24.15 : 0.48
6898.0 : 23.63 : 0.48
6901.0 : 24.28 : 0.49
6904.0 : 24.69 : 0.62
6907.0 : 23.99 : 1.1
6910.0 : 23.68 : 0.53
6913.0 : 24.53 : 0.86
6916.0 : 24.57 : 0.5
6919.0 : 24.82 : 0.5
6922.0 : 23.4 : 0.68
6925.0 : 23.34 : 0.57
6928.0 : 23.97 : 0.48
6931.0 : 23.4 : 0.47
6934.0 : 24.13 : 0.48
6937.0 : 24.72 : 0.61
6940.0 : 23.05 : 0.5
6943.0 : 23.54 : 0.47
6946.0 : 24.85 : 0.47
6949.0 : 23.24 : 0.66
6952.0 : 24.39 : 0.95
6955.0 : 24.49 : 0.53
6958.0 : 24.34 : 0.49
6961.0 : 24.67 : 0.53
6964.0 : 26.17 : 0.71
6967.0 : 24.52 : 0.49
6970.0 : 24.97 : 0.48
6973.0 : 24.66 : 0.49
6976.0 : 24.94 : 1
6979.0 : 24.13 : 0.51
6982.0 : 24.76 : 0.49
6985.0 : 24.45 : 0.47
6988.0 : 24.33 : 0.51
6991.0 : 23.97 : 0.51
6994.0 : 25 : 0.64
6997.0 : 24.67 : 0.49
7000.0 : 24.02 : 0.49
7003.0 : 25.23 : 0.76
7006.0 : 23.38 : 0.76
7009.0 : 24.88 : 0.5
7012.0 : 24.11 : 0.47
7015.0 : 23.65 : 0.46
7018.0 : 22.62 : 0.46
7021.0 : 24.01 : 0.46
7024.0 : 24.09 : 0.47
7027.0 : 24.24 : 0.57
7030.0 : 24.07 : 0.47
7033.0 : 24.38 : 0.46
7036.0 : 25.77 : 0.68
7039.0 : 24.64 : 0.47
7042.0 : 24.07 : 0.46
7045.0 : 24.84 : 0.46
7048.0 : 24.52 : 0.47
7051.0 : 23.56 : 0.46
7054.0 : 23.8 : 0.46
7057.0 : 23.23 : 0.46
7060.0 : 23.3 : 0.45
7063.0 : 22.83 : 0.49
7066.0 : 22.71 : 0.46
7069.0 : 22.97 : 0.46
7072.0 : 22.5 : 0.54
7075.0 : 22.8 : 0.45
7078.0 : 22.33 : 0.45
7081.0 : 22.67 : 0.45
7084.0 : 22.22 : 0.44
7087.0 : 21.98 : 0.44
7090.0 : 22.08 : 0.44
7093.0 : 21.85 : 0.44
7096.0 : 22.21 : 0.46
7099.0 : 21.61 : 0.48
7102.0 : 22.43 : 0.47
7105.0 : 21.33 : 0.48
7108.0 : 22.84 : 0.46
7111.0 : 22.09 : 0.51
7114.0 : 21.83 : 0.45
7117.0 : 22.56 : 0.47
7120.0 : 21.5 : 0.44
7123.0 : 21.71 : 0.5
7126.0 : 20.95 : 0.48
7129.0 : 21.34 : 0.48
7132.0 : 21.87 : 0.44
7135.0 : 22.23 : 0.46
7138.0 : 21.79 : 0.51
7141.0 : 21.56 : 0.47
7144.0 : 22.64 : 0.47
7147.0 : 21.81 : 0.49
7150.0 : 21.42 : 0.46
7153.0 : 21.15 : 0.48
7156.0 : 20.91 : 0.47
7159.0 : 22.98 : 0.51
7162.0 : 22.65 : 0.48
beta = 6856.0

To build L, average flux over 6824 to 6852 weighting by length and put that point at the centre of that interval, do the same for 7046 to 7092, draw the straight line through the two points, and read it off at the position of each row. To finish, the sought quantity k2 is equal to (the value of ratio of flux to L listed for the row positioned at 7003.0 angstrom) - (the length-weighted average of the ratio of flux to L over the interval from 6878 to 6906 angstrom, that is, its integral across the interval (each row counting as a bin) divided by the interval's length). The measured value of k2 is 0.07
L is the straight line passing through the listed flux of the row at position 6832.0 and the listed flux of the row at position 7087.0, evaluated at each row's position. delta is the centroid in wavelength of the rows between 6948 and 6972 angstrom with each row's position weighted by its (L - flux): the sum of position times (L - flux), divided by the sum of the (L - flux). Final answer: 6962.0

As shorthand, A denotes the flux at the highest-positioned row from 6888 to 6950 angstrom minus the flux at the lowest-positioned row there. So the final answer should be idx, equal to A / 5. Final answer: -0.2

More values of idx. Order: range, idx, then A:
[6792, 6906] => 0.2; 1.1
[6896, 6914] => 0.2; 0.9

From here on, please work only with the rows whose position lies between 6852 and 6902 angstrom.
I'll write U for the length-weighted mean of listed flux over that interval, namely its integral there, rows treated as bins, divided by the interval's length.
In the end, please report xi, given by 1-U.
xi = -22.7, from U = 23.7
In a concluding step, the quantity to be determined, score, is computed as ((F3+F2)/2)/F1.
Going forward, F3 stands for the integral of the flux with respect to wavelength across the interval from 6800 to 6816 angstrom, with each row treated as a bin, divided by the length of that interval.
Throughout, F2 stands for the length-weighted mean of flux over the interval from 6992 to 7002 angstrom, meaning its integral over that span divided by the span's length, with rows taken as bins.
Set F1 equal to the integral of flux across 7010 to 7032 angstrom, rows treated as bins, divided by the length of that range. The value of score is 1.01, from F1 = 23.9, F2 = 24.6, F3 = 23.8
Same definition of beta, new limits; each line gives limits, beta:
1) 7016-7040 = 7027.0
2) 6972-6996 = 6973.0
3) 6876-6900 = 6877.0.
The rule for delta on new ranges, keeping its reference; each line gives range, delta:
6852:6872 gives 6862.3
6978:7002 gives 6989.8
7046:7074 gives 7056.6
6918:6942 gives 6928.8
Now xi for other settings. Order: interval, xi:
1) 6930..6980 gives -23.4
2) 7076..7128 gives -21.0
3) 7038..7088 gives -22.2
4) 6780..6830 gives -22.8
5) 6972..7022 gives -23.3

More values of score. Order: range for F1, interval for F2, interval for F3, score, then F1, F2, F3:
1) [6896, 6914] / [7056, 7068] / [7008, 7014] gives 0.98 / 24.1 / 23.0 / 24.4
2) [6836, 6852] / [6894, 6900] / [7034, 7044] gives 1.04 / 23.5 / 23.9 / 24.8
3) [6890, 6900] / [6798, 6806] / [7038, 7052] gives 0.99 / 24.1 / 23.5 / 24.3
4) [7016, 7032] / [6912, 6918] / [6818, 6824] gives 1.02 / 23.8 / 24.6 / 24.2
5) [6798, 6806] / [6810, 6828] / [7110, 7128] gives 0.98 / 23.5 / 24.2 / 21.8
